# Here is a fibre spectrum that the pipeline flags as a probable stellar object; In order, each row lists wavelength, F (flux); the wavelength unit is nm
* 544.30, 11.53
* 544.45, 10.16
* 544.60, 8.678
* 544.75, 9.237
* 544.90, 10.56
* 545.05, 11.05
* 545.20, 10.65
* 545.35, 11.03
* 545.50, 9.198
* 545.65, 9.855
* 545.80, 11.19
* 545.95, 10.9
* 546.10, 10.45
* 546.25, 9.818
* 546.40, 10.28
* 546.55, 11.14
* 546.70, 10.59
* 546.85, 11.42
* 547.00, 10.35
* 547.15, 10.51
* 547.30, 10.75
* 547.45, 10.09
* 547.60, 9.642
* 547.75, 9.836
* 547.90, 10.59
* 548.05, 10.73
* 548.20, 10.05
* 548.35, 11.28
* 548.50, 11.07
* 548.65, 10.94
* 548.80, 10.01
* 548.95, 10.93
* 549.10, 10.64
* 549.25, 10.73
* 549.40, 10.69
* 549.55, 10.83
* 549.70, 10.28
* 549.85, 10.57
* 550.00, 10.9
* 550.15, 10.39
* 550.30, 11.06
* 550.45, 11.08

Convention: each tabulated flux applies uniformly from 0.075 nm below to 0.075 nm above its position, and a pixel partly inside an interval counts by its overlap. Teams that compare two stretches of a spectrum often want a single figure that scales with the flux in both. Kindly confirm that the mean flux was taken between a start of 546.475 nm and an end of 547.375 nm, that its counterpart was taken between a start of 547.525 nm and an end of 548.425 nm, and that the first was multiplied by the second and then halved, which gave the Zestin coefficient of 55.9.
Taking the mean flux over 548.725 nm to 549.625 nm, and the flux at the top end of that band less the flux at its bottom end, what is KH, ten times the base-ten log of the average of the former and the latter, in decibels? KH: 7.58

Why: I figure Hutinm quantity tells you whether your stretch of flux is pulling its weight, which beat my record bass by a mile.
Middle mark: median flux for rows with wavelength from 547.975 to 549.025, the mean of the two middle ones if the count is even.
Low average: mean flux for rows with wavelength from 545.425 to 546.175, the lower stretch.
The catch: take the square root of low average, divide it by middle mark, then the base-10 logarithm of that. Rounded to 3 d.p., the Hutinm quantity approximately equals -0.532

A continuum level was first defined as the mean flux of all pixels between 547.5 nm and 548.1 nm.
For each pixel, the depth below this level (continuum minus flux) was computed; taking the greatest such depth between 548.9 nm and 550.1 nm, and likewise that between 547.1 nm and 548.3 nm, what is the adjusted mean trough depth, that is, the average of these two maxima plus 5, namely 5.2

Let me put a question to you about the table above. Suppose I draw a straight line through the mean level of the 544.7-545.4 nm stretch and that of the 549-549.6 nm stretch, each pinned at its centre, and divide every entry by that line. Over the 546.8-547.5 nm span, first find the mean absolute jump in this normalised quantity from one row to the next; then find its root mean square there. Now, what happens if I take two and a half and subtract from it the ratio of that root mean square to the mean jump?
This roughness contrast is -17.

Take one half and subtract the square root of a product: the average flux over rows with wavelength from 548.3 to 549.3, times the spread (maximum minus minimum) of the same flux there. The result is -3.2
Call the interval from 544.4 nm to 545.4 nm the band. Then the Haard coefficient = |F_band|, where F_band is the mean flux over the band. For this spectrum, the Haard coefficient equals 10.2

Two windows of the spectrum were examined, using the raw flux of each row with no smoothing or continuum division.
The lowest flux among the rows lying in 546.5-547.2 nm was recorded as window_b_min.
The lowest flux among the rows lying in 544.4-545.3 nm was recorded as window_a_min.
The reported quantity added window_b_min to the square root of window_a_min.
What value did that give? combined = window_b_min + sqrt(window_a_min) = 13.3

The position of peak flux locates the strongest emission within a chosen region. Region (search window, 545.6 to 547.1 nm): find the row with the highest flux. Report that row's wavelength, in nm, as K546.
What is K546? 546.85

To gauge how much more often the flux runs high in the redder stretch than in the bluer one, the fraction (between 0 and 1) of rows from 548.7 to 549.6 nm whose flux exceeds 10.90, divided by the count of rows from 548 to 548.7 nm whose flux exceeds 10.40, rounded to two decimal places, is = 0.04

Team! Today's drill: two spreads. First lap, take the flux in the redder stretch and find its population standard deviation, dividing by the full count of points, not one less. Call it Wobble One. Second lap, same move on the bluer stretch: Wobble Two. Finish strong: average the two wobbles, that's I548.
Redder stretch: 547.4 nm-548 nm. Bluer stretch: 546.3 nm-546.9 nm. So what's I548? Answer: 0.40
